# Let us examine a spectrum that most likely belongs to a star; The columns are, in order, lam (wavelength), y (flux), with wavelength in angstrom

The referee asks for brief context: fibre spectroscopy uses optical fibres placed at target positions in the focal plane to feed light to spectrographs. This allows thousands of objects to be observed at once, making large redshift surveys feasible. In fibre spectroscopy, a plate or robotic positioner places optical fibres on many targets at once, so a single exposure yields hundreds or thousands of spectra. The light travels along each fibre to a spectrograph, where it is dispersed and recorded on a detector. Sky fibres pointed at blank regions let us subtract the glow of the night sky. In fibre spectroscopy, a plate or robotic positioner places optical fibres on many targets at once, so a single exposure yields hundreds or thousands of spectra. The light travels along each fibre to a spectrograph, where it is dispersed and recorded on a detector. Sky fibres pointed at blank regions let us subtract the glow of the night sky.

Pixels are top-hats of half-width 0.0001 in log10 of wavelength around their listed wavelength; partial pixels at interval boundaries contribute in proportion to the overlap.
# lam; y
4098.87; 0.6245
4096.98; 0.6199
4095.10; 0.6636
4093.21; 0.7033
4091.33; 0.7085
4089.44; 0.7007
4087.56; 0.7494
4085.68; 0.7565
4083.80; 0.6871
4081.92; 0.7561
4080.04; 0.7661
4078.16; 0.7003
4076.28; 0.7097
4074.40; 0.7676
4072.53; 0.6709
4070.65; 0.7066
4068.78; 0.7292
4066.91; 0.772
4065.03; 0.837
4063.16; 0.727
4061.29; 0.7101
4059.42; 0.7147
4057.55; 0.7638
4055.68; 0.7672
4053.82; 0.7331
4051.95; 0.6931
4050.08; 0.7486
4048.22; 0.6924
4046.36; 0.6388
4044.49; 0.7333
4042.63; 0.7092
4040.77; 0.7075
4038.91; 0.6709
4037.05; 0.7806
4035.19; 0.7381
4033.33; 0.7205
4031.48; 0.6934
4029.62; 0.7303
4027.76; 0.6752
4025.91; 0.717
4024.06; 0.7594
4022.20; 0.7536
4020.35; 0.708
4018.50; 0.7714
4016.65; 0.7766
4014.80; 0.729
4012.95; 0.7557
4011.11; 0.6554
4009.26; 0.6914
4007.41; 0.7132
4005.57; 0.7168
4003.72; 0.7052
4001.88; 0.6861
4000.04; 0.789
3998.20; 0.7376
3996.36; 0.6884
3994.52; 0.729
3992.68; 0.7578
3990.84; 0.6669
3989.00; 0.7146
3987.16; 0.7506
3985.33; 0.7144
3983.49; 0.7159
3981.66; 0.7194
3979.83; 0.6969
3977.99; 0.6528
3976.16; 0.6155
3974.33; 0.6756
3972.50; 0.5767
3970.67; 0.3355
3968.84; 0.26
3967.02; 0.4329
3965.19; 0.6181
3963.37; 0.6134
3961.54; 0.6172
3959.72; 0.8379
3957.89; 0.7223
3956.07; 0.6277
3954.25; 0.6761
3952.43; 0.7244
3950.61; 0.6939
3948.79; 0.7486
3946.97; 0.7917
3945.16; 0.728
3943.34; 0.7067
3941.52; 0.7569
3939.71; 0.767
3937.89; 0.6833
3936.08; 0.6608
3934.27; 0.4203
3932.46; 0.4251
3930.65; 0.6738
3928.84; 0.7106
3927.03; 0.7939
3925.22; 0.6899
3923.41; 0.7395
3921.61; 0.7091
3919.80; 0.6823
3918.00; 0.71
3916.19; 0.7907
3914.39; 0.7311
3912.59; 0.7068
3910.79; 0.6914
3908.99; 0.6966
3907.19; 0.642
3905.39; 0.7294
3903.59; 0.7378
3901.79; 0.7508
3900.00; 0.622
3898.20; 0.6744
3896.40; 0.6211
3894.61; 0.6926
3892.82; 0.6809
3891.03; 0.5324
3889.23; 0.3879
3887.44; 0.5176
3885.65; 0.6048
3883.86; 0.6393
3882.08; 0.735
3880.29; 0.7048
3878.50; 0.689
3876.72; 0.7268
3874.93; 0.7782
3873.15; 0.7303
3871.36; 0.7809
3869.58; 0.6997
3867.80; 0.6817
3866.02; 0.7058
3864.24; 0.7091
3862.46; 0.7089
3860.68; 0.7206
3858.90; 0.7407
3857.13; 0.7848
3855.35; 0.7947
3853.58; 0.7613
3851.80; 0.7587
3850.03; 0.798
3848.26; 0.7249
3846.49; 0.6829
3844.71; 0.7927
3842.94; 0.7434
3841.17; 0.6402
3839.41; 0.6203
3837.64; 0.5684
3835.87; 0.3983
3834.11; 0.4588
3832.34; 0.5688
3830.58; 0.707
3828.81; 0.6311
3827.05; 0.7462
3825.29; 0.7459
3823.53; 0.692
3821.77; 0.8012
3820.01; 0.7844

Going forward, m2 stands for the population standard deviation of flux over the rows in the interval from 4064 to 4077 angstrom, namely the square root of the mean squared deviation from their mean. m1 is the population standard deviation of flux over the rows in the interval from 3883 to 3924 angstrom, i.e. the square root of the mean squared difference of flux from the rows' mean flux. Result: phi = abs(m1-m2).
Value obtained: 0.037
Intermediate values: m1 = 0.09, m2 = 0.05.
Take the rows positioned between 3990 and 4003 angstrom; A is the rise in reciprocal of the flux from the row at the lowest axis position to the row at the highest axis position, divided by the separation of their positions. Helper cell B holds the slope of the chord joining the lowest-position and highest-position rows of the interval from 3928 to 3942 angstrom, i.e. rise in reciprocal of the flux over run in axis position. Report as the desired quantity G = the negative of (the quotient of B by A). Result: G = -1.8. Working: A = -0.004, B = -0.007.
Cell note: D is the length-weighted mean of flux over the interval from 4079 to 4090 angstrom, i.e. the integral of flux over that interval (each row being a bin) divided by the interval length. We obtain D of 0.74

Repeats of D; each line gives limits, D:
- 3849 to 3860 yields 0.77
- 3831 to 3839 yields 0.52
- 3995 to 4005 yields 0.72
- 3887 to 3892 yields 0.48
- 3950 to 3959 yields 0.69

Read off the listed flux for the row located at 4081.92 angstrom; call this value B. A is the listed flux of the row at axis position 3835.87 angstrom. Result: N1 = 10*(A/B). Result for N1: 5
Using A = 0.3983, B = 0.7561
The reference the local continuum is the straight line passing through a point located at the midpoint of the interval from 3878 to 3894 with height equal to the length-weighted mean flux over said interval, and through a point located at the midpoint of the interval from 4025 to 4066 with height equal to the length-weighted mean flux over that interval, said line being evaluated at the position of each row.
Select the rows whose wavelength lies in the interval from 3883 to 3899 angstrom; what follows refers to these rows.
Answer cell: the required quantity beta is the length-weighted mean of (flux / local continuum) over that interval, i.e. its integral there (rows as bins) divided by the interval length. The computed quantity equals 0.97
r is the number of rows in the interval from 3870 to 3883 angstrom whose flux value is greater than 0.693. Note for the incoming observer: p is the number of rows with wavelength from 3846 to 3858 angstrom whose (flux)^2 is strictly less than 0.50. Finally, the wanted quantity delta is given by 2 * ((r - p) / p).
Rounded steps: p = 1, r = 6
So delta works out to 10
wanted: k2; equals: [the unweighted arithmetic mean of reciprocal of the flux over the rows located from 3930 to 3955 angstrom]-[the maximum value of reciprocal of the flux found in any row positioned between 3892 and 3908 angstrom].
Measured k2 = -0.07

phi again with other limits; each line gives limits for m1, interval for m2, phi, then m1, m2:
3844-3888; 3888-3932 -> 0.019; 0.06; 0.08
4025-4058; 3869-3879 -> 0.000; 0.04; 0.04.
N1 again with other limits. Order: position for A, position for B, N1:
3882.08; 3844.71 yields 9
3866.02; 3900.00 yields 11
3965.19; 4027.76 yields 9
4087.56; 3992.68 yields 10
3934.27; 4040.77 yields 6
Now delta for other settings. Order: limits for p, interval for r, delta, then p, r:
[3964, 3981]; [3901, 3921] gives 0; 9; 8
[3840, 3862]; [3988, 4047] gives 22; 2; 24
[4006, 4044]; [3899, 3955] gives 6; 5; 20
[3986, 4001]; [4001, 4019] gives 5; 2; 7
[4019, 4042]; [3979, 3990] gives 2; 3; 6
